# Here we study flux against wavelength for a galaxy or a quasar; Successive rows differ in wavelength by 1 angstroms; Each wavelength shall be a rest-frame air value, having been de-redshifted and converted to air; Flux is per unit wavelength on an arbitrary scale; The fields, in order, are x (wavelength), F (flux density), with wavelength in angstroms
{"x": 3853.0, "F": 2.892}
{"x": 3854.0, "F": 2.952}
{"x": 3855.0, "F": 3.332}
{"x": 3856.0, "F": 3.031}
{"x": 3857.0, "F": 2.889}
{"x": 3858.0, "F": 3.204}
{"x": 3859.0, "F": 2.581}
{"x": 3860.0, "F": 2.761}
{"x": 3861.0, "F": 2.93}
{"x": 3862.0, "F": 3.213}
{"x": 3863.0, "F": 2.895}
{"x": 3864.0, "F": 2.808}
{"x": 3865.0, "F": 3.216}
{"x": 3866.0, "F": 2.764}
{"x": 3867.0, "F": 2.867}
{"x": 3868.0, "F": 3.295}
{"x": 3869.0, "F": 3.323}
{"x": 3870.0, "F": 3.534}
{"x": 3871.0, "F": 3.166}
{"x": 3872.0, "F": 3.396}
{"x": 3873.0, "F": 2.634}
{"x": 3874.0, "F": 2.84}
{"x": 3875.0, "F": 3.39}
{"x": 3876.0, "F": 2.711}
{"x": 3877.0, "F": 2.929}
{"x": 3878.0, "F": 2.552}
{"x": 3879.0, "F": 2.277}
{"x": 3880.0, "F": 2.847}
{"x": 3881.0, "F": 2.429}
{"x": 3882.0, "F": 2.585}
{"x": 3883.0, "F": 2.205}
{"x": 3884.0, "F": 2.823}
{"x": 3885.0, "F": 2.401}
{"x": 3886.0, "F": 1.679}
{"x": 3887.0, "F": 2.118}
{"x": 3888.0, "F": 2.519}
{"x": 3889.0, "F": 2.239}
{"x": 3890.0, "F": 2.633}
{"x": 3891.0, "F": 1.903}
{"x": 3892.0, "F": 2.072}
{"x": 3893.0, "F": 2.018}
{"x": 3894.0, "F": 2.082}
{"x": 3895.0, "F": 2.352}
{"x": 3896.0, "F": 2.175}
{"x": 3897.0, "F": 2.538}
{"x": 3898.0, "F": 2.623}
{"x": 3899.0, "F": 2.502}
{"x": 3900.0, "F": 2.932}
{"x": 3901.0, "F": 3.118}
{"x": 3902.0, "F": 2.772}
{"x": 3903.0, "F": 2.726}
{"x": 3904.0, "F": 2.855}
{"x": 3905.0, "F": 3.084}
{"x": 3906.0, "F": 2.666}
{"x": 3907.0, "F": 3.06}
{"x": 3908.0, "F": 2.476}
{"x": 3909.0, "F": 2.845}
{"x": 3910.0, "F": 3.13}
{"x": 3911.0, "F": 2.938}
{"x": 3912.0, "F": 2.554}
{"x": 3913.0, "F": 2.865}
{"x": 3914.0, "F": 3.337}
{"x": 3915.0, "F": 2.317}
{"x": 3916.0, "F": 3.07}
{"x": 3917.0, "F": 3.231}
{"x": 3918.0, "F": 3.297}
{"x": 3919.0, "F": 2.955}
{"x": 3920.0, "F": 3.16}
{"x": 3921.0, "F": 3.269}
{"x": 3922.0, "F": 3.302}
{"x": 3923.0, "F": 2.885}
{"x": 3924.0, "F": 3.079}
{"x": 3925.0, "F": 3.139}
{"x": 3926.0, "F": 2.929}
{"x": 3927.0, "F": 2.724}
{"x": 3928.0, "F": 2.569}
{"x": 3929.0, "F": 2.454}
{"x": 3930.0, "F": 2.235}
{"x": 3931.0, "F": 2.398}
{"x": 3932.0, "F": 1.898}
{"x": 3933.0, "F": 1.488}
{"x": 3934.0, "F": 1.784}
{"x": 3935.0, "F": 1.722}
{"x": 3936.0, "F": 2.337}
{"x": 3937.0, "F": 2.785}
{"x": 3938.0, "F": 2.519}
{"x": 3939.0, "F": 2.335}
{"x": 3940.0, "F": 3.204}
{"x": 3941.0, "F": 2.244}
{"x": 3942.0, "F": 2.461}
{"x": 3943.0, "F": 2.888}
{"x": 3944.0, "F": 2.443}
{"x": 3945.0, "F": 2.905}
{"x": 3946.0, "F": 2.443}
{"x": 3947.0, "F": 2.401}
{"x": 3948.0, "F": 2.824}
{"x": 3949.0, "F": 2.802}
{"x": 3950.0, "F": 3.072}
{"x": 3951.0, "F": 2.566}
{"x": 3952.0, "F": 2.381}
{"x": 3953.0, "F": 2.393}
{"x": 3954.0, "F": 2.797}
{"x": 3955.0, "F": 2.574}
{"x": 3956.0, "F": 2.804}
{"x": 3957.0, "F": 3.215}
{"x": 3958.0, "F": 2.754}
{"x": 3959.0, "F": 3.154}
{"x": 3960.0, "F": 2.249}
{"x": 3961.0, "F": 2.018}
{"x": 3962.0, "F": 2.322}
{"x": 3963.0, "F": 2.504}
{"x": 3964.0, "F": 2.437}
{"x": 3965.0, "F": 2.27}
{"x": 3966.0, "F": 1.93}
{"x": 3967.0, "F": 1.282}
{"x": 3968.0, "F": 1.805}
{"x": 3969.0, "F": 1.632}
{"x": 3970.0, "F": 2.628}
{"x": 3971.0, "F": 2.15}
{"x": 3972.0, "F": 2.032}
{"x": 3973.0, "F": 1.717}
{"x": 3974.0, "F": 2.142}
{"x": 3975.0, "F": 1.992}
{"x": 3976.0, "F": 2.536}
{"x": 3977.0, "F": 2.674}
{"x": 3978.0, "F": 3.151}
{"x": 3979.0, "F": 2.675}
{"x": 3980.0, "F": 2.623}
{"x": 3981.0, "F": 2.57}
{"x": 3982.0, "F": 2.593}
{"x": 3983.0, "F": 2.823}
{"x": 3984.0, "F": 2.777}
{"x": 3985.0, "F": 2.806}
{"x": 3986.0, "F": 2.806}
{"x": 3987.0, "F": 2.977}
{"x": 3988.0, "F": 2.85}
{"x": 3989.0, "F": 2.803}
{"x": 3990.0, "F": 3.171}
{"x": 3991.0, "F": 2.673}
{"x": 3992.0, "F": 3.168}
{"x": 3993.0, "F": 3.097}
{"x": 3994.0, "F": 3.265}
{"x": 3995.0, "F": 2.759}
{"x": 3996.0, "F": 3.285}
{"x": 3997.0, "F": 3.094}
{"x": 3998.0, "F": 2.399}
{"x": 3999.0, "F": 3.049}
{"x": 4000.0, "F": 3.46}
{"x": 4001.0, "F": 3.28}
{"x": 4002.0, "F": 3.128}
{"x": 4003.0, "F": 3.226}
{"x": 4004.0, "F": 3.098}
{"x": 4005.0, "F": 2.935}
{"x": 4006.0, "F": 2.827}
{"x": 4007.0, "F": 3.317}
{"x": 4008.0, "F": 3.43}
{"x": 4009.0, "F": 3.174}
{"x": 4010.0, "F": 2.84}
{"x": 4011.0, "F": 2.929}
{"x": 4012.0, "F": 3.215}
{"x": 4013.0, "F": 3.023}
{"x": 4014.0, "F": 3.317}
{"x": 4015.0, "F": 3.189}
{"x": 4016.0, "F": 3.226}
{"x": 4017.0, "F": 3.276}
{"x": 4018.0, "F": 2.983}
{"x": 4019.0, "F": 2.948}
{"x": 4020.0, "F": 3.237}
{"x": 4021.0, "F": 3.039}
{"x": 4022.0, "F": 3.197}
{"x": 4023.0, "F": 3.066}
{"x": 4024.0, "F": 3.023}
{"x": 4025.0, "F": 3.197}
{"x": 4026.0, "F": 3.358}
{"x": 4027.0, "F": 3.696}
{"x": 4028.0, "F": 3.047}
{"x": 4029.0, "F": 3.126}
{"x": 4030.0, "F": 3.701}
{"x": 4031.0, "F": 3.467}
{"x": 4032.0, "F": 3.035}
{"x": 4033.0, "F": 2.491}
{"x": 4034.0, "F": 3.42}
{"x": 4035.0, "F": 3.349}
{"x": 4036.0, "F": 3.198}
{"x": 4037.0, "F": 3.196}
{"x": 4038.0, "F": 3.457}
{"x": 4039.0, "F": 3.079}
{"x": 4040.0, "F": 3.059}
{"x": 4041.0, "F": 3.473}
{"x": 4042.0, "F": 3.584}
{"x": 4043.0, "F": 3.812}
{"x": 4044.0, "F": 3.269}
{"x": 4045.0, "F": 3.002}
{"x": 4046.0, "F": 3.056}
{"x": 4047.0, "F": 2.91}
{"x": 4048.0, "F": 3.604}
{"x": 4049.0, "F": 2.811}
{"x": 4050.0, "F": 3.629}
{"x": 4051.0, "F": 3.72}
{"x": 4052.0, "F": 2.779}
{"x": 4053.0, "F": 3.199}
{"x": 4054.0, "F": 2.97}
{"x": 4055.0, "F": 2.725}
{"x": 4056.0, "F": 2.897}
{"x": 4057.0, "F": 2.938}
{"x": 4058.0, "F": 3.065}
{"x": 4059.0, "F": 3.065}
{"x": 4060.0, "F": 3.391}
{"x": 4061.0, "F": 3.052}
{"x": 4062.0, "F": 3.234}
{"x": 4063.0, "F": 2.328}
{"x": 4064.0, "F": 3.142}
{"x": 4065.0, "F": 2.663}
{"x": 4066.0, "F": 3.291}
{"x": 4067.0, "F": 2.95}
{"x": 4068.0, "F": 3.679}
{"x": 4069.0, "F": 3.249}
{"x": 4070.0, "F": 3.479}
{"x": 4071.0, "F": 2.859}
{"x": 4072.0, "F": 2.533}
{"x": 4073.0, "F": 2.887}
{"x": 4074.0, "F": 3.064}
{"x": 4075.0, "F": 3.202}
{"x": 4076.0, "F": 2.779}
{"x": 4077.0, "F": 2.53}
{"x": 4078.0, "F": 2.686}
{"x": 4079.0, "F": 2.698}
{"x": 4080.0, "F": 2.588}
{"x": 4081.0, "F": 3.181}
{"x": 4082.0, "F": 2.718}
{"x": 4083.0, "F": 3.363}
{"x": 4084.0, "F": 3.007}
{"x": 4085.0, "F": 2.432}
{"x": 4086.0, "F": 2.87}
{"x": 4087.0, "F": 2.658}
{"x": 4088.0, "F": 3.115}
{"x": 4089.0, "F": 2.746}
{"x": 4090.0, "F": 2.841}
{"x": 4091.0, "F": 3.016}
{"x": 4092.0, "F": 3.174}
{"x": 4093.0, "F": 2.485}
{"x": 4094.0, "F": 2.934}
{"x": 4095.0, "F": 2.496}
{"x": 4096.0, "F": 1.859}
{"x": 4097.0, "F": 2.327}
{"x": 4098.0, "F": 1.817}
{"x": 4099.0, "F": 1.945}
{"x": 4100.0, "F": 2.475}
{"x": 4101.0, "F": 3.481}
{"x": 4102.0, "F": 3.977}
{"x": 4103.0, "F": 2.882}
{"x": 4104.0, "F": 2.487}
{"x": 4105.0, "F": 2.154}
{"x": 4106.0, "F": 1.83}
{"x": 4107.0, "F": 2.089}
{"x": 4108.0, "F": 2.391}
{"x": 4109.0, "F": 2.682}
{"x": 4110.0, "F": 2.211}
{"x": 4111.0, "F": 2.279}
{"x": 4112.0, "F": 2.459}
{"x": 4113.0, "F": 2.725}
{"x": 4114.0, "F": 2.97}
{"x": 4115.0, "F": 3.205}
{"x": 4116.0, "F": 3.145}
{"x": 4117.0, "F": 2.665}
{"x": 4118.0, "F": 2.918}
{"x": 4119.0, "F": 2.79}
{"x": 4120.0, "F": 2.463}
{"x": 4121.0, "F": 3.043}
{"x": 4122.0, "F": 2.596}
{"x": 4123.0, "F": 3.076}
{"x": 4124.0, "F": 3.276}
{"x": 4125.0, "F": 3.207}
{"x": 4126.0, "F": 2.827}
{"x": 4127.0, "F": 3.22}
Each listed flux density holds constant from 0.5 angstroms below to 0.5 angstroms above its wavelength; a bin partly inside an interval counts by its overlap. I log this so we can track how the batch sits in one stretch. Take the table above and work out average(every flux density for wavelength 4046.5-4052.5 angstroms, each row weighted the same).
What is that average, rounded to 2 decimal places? 3.24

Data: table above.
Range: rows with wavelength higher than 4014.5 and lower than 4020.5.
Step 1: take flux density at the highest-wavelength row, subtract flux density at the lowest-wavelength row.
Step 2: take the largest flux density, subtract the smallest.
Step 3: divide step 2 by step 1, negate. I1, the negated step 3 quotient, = -7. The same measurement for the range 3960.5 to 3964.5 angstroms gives -1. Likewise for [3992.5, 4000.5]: -3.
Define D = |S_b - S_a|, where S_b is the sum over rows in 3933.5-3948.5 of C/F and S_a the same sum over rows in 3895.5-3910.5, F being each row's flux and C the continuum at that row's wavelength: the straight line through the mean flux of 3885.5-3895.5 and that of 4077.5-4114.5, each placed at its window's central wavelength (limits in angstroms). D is 2.1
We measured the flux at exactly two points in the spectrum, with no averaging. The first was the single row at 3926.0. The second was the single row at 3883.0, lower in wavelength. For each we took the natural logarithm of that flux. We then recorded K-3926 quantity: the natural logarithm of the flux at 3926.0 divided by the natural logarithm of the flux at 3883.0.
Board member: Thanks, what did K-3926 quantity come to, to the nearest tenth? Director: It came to 1.4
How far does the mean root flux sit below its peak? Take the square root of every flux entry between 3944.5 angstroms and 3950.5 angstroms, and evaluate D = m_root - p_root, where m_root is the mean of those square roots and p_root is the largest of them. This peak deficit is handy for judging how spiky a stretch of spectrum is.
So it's -0.099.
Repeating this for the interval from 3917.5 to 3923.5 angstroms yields -0.044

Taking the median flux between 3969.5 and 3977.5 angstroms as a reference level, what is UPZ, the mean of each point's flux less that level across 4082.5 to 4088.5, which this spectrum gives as 0.8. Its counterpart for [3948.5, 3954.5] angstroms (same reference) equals 0.5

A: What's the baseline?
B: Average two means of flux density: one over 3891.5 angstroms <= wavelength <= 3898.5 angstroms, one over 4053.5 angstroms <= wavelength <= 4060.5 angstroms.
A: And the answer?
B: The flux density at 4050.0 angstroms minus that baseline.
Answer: 1.0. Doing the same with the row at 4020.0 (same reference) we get 0.6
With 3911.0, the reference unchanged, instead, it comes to 0.3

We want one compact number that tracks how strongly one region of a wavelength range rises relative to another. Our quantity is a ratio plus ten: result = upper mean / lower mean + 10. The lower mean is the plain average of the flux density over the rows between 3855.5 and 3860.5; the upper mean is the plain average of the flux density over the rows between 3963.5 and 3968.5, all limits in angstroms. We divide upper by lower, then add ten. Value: 10.7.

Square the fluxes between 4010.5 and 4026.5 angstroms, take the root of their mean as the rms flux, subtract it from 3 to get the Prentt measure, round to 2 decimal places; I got -0.14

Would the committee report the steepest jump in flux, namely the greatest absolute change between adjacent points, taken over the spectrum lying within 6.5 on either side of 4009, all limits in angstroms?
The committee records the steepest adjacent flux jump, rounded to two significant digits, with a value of 0.49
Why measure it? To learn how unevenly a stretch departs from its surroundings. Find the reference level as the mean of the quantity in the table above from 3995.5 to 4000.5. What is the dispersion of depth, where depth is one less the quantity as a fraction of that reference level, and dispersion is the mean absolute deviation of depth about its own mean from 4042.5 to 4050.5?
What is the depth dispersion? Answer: 0.104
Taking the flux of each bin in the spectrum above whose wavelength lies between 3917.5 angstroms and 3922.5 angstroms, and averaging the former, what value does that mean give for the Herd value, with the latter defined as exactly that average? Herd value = 3.2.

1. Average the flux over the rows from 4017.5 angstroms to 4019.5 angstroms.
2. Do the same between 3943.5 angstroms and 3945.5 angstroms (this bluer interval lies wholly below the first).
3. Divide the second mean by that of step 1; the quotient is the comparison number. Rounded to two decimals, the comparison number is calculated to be 0.90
